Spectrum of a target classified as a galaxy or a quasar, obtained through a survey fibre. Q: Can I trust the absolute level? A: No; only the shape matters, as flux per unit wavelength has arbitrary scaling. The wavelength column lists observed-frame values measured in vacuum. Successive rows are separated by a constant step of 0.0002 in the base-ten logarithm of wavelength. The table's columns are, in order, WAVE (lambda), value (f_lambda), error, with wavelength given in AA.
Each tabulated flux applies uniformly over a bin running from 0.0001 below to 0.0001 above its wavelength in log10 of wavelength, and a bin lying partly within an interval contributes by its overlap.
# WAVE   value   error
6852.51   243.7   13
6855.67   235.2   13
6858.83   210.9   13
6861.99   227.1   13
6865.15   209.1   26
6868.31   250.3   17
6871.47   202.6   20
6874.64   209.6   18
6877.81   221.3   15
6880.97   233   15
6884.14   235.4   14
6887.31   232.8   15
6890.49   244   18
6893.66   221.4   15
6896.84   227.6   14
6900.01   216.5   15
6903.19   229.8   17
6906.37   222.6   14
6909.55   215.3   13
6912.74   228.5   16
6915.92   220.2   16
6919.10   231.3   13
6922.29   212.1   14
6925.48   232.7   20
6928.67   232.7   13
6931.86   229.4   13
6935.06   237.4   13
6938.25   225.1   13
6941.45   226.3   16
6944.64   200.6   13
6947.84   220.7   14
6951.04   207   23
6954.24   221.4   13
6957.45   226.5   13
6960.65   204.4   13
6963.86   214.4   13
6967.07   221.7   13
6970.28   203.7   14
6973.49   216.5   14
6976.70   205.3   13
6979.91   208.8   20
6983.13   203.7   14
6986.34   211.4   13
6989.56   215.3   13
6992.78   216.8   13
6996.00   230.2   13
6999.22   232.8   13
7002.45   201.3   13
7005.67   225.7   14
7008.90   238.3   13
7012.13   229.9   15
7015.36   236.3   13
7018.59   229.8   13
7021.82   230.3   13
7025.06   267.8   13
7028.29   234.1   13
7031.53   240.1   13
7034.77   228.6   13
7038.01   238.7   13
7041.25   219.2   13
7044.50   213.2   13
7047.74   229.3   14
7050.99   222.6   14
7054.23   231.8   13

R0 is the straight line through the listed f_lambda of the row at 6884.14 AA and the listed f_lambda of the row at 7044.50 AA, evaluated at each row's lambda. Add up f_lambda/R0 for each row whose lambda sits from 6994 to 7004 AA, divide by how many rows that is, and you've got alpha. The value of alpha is 1.01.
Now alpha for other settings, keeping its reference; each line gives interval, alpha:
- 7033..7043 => 1.07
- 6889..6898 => 0.99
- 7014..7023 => 1.07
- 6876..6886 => 0.97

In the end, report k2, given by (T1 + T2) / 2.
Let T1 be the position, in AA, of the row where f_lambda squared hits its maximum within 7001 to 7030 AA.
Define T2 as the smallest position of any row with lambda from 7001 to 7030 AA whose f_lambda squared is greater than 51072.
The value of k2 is 7017.0 AA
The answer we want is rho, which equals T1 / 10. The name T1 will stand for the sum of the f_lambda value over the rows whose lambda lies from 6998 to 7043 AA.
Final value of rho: 325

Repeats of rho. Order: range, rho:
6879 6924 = 317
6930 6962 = 220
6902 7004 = 701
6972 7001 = 194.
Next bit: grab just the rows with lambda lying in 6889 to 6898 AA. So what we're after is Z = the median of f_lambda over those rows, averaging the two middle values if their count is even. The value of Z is 228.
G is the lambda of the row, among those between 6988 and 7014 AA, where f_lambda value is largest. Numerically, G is 7008.90 AA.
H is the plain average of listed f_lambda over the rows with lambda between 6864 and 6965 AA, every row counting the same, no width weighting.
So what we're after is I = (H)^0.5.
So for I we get 14.9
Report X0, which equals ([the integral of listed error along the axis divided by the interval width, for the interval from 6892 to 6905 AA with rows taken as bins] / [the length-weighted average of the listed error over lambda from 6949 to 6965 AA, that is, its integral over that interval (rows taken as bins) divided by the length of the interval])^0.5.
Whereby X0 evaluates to 1.01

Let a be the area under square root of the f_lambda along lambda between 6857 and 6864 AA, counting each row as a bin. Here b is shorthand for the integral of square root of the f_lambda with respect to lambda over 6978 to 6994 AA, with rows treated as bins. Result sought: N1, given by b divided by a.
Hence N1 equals 2.2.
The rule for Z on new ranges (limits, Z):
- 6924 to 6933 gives 233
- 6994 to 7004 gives 230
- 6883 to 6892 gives 235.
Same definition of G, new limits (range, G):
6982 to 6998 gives 6996.00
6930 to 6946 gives 6935.06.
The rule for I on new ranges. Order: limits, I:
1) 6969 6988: 14.4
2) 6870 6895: 15.0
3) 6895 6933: 15.0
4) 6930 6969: 14.8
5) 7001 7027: 15.2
